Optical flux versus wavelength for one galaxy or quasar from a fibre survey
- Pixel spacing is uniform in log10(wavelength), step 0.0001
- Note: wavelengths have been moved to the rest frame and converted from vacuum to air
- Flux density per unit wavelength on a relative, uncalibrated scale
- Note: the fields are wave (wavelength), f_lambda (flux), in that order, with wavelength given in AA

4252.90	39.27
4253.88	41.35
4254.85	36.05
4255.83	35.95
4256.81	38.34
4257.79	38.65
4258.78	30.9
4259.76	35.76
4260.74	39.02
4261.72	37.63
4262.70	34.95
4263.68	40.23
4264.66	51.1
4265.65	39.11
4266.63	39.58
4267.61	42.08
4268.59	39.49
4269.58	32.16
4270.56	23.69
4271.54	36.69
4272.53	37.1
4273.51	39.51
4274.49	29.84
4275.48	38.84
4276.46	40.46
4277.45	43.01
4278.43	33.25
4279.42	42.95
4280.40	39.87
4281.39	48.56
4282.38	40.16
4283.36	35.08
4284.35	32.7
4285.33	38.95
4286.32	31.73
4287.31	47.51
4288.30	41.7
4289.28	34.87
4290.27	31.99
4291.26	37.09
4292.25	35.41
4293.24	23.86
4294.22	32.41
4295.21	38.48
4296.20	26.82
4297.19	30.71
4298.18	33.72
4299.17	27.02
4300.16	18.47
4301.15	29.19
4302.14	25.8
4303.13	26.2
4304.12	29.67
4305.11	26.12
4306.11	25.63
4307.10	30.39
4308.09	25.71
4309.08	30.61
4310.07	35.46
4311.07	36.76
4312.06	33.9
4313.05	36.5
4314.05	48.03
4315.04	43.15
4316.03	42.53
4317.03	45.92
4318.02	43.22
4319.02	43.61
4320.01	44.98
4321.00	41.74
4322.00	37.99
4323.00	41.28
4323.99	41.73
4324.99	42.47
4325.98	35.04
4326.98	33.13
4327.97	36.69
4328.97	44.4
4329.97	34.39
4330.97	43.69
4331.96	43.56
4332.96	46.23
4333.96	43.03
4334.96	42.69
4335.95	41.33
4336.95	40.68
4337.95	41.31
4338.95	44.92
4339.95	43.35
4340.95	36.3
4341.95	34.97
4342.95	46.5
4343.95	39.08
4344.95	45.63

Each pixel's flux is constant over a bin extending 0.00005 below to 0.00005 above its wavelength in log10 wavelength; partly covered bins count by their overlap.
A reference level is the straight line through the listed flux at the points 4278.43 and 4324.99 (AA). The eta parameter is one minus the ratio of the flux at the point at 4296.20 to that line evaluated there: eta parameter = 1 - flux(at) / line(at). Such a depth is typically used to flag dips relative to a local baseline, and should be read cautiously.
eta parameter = 0.3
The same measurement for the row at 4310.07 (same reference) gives 0.1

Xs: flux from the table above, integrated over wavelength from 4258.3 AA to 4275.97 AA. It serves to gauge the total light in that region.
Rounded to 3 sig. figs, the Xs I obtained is 656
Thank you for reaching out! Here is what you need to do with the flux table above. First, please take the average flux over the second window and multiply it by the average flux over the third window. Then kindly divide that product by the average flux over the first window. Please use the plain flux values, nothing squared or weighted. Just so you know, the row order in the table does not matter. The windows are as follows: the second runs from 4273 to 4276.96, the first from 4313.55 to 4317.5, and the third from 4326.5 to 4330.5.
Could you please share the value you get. 31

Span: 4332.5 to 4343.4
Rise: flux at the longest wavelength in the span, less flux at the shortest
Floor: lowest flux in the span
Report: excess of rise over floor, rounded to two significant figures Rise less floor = -35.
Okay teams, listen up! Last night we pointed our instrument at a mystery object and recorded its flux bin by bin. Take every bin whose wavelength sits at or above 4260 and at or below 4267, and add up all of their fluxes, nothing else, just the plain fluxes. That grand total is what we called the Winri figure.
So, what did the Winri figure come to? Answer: 282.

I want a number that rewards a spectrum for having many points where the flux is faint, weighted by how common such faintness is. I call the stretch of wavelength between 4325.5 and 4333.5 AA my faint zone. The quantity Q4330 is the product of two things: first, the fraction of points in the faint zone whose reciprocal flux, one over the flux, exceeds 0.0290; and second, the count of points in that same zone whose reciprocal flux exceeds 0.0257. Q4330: 1.0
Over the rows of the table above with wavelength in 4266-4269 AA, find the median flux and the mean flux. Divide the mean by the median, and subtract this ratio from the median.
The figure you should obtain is 38.6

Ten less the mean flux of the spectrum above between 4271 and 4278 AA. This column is -28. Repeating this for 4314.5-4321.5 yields -34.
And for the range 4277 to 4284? -30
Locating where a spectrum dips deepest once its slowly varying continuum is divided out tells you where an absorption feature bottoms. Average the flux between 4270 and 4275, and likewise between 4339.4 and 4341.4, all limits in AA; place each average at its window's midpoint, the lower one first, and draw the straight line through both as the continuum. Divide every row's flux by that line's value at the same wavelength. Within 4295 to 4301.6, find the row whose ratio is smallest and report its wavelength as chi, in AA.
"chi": 4300.16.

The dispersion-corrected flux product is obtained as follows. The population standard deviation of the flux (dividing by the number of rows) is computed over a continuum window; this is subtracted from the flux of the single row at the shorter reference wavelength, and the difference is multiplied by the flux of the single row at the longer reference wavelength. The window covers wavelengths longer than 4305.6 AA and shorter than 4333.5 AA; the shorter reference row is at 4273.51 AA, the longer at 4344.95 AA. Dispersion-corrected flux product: 1528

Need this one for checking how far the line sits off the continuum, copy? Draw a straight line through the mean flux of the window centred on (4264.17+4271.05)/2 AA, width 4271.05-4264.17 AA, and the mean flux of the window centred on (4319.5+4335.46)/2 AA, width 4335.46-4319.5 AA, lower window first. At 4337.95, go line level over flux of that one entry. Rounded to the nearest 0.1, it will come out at 1.0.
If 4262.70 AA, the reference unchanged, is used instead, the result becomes 1.1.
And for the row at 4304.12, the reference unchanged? 1.3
